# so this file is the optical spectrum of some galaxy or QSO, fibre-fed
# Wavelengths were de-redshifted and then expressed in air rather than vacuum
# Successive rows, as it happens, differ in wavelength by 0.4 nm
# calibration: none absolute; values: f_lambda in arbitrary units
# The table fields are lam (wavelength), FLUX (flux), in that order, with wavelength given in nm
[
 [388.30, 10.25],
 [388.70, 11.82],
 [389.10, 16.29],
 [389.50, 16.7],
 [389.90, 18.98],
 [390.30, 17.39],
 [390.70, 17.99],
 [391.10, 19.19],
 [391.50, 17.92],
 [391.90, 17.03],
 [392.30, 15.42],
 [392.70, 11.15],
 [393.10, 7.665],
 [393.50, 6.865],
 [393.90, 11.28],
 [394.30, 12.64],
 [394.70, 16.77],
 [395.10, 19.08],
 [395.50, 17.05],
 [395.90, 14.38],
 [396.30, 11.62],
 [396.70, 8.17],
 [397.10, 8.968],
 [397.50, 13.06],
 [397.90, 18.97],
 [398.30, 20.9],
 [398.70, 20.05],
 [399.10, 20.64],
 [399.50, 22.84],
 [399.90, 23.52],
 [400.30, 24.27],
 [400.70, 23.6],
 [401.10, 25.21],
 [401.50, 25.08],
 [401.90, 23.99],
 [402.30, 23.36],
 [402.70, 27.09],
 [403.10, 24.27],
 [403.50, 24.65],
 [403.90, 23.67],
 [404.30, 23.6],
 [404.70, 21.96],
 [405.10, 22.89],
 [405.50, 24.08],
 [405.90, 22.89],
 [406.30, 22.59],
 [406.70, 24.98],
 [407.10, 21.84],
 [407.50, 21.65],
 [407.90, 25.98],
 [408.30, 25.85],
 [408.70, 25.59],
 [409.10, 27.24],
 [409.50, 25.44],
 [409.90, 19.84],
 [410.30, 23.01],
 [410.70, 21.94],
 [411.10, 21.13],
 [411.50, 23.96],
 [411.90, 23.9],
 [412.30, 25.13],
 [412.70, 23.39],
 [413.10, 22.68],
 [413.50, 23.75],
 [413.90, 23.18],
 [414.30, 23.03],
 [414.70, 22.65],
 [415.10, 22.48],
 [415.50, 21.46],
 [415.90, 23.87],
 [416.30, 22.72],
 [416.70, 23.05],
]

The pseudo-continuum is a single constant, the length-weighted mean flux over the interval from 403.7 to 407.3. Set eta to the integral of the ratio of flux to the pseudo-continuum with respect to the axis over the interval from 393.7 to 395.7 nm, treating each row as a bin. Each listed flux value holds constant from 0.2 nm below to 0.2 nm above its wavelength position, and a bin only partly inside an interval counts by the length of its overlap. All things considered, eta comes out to 1.33 nm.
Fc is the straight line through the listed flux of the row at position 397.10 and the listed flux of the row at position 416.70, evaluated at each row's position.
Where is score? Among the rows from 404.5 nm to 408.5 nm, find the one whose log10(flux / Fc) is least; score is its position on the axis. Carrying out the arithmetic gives 407.50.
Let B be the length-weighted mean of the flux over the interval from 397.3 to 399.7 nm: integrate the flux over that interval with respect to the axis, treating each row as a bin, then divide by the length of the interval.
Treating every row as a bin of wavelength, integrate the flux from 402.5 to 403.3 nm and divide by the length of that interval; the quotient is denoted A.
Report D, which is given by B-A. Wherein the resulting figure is -6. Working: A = 26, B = 19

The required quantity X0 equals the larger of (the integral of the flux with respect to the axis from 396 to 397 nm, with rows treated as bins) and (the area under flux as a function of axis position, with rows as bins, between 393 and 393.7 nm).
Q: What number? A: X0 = 10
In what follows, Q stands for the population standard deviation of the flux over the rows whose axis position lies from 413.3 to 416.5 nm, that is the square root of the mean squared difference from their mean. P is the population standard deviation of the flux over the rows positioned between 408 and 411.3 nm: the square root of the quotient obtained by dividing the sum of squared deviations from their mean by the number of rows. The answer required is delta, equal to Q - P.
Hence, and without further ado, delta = -1.8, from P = 2.47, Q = 0.7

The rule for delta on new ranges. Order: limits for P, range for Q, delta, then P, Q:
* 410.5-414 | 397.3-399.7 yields 1.9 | 1.12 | 3.1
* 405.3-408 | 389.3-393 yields 0.8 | 1.51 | 2.3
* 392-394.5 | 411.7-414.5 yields -2.2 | 2.90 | 0.7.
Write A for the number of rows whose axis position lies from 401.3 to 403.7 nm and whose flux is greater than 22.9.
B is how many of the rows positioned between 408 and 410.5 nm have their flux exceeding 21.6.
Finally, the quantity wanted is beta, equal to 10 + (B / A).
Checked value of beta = 10.8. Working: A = 6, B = 5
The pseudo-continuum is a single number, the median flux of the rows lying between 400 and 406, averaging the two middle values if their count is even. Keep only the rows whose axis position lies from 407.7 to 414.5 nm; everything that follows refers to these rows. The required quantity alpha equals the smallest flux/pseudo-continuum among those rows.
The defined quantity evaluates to 0.8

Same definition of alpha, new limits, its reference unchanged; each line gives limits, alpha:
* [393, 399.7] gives 0.3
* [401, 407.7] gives 0.9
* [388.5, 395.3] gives 0.3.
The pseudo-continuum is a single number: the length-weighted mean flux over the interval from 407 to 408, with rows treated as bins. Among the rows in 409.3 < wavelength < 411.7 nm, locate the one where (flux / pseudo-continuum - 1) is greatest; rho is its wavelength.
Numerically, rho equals 409.50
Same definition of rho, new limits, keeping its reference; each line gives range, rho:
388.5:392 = 391.10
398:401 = 400.30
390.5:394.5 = 391.10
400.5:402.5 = 401.10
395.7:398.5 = 398.30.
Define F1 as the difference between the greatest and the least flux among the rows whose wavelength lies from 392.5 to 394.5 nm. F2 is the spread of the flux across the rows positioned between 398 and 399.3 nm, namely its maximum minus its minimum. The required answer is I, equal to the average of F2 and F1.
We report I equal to 3.3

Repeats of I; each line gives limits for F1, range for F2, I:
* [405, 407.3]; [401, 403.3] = 3.4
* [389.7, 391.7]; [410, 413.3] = 2.9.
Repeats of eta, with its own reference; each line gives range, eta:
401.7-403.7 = 2.13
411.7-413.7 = 2.05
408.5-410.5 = 2.09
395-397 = 1.17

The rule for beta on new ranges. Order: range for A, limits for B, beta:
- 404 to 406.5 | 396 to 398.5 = 10.0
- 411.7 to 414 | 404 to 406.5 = 11.2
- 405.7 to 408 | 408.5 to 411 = 12.5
